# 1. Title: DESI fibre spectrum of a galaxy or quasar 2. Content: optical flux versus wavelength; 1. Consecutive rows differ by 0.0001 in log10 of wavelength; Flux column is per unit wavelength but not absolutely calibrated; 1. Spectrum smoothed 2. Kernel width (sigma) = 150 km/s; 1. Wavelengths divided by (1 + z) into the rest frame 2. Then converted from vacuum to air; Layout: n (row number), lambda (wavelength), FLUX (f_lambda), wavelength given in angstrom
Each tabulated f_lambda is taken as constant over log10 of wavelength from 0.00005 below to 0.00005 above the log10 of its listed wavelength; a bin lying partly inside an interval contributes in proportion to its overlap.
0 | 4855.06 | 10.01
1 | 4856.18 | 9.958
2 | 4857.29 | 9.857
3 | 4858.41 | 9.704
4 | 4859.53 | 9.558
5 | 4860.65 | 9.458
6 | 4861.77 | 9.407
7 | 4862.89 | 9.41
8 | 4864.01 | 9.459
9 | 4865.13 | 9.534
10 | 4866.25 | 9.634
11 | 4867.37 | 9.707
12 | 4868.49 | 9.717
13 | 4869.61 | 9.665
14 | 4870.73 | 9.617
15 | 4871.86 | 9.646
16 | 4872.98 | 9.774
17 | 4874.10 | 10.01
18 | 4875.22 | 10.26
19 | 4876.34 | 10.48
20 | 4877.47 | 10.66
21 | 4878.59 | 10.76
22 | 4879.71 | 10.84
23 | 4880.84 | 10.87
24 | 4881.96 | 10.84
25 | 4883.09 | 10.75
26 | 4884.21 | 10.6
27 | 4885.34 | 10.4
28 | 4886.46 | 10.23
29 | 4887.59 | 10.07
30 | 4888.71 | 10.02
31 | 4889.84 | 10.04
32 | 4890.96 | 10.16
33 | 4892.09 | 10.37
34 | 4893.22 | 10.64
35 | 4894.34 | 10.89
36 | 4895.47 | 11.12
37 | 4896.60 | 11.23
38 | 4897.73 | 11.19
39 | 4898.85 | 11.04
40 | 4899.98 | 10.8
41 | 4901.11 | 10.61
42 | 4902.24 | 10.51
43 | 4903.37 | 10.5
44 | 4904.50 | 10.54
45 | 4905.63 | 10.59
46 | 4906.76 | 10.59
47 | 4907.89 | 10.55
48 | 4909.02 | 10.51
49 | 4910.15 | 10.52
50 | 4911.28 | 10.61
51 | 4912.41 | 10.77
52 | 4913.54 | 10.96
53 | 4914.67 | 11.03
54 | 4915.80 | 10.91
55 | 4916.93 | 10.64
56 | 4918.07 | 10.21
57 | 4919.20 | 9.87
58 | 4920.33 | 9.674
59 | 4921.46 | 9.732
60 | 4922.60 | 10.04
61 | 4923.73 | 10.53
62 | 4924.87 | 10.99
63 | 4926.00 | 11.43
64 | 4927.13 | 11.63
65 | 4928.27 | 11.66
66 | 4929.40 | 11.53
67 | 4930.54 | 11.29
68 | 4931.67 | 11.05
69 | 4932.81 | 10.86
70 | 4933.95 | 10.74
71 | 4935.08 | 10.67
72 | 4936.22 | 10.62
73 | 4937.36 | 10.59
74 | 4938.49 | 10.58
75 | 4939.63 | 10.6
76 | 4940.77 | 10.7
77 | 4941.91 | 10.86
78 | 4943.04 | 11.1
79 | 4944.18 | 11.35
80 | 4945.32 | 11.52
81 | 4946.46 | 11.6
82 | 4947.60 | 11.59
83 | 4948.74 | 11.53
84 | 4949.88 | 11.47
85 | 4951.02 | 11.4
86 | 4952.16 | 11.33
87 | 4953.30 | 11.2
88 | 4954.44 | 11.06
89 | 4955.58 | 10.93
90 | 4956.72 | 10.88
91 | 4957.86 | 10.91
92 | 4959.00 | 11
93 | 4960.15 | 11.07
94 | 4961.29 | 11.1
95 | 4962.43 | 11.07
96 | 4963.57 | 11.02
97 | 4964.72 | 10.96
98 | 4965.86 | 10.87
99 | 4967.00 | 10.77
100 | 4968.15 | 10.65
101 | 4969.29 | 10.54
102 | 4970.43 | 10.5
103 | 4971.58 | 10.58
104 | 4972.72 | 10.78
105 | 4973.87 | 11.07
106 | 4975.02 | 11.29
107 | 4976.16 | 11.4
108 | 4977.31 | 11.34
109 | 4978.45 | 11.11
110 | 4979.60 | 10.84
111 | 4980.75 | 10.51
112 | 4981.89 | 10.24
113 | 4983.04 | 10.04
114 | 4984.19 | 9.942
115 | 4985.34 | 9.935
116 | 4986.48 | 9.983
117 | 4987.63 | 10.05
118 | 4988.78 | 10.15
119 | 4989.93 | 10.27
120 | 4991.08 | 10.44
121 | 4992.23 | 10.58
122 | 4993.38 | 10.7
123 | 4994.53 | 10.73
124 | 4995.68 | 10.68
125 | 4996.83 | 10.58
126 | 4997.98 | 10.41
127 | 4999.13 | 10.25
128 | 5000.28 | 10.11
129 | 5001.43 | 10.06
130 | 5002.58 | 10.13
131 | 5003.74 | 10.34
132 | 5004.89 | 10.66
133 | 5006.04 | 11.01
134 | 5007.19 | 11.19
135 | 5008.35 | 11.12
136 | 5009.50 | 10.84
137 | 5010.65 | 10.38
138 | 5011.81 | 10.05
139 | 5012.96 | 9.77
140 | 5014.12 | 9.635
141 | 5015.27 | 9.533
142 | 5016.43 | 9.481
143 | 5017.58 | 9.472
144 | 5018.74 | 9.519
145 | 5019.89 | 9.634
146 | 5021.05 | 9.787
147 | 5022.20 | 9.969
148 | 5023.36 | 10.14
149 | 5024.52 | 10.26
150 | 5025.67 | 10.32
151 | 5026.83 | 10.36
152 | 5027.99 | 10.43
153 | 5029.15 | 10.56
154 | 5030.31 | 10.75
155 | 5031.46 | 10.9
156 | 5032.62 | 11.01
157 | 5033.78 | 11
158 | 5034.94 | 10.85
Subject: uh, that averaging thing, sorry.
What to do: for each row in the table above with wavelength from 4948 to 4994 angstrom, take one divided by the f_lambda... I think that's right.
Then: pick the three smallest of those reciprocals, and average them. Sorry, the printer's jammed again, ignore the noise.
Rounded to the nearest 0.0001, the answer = 0.0872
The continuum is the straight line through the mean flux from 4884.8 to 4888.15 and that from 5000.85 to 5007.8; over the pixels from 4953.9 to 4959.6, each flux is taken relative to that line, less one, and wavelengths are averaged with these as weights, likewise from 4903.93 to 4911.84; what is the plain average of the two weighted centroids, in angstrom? 4932.2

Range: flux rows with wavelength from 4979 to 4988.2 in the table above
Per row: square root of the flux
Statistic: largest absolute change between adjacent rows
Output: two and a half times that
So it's 0.13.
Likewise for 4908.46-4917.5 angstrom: 0.10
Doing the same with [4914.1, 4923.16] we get 0.17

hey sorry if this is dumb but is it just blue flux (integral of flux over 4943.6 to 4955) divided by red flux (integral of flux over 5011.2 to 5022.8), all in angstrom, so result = 1.16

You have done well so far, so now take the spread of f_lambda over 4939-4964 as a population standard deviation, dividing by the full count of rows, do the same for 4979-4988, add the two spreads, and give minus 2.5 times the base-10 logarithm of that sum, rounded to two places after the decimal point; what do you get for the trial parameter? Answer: 0.58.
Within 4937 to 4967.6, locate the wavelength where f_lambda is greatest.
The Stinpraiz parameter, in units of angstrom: 4946.46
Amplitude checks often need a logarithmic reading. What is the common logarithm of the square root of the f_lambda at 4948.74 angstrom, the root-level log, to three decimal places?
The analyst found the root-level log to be 0.531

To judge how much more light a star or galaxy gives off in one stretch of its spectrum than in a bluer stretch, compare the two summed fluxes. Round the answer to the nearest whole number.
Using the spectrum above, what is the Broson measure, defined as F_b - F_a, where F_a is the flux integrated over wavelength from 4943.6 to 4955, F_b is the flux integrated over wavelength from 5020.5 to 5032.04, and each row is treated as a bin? -10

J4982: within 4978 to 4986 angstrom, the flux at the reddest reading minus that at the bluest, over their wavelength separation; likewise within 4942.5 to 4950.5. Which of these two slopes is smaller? -0.17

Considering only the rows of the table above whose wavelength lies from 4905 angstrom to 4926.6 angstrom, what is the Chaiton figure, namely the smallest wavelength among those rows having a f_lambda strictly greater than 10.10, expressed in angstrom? 4905.63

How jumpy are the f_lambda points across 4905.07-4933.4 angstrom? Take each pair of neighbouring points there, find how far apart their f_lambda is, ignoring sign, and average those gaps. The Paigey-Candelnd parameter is 0.20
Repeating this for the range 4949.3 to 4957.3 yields 0.10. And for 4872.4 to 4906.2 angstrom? 0.14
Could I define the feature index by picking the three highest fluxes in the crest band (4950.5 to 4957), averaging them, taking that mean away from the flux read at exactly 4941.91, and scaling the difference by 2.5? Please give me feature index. -1.1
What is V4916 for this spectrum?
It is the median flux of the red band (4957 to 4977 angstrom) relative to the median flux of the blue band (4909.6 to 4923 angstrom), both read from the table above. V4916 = 1.04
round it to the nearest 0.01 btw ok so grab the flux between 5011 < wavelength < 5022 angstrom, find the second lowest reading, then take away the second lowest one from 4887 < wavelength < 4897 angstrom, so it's -0.56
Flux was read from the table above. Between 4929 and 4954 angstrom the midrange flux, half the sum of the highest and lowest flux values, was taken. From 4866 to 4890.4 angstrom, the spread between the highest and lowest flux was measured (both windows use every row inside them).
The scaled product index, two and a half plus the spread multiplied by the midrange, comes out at 16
